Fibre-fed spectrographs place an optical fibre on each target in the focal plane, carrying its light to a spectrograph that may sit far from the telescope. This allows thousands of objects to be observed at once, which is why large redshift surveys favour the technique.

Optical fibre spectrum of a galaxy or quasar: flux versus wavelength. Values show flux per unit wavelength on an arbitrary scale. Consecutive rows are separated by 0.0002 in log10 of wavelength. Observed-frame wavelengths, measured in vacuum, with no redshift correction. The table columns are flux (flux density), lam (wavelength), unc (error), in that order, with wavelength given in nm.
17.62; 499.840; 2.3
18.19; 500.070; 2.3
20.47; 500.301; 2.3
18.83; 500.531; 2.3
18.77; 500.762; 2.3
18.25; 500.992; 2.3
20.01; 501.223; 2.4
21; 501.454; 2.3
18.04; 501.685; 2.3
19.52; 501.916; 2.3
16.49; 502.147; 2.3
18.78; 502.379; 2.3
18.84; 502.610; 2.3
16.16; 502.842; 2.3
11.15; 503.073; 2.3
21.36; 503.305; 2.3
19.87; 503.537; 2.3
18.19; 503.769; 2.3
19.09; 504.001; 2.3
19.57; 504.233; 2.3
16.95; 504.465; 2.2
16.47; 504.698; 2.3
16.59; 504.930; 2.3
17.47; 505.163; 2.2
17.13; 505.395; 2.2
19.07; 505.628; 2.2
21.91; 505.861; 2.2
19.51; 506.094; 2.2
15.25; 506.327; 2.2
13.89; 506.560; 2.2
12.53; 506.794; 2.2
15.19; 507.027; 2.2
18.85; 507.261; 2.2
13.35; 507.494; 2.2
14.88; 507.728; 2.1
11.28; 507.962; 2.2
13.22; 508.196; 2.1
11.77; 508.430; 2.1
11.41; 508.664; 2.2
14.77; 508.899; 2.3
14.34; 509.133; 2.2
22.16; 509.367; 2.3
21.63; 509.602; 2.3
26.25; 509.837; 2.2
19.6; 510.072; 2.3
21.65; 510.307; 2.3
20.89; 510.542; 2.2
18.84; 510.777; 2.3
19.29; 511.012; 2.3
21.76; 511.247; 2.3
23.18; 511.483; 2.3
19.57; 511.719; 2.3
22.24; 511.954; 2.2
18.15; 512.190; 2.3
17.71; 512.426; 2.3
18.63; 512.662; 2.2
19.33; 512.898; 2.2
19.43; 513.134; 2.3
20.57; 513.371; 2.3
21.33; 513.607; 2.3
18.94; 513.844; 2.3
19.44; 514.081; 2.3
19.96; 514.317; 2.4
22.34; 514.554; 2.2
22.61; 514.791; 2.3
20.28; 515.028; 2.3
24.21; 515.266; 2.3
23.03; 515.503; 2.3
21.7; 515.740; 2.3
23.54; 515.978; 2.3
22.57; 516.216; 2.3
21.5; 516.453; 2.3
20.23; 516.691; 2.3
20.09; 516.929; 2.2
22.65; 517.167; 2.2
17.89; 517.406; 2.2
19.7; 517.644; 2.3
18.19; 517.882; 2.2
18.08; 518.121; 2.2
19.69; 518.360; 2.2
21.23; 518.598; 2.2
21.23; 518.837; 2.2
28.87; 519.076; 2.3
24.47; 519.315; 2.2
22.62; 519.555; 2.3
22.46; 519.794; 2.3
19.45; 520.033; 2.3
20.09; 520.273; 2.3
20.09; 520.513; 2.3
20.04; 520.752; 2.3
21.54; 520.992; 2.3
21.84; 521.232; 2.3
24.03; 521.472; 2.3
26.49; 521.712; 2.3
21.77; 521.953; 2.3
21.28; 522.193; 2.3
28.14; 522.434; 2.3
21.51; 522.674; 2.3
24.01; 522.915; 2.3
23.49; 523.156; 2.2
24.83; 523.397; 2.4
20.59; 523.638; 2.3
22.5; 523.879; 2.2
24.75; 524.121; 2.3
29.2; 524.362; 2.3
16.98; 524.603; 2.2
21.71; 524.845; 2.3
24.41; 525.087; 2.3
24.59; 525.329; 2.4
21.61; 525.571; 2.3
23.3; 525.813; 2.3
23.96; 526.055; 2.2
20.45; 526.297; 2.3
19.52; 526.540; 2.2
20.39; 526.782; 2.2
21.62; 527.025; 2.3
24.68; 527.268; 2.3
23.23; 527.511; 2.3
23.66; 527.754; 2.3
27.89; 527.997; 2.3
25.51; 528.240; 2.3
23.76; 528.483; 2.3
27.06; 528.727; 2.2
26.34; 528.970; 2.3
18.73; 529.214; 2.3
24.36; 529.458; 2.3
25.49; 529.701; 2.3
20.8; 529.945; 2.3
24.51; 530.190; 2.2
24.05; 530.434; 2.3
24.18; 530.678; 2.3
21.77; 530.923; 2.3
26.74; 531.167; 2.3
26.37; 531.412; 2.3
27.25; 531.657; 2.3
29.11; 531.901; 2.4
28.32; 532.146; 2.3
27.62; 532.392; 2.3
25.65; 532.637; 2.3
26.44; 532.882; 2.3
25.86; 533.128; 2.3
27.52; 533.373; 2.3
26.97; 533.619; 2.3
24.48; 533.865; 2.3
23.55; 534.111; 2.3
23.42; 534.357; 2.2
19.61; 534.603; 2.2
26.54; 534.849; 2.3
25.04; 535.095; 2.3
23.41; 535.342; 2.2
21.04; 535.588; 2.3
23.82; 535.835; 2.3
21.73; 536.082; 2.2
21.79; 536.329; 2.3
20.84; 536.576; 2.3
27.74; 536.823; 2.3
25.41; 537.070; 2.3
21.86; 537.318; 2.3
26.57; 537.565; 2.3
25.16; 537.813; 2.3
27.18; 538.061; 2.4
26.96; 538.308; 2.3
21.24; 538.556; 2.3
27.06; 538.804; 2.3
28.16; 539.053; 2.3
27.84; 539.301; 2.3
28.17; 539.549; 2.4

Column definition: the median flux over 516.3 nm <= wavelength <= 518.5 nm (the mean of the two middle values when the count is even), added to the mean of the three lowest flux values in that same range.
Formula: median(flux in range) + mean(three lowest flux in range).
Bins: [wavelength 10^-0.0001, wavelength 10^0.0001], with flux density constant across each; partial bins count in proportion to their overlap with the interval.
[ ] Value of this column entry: 37.8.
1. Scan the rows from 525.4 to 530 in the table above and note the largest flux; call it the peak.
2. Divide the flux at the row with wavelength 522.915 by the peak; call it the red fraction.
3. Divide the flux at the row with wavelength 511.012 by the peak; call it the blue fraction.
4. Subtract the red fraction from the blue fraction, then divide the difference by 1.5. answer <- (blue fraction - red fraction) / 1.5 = -0.11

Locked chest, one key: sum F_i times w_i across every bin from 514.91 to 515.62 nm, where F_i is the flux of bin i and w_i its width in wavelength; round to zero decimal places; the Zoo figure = 16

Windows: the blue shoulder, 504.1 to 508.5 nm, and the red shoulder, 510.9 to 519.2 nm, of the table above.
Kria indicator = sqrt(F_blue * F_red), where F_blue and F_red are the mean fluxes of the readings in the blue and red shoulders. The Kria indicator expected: 18.3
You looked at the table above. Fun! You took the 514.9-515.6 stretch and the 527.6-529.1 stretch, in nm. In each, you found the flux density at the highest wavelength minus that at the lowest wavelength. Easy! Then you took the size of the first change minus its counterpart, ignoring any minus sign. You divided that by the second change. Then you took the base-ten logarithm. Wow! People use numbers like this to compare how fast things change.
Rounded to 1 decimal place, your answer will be -1.6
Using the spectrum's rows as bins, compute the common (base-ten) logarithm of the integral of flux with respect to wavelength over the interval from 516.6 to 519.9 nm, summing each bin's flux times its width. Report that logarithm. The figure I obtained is 1.85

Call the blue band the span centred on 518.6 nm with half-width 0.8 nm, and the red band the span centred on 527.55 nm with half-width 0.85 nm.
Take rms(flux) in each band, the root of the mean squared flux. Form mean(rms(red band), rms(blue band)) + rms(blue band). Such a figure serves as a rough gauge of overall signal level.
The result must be 44.9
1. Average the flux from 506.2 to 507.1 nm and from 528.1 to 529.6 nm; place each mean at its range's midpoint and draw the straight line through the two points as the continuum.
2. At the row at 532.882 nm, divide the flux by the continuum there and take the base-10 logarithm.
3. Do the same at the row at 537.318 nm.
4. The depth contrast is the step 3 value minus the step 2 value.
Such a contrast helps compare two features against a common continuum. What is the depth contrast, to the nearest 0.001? -0.115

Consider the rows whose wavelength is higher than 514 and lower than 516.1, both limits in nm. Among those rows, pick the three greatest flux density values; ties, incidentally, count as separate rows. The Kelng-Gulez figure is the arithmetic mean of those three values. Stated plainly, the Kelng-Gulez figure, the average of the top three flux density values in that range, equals 24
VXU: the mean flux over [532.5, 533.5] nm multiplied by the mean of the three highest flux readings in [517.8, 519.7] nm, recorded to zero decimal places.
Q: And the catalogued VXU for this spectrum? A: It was 668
